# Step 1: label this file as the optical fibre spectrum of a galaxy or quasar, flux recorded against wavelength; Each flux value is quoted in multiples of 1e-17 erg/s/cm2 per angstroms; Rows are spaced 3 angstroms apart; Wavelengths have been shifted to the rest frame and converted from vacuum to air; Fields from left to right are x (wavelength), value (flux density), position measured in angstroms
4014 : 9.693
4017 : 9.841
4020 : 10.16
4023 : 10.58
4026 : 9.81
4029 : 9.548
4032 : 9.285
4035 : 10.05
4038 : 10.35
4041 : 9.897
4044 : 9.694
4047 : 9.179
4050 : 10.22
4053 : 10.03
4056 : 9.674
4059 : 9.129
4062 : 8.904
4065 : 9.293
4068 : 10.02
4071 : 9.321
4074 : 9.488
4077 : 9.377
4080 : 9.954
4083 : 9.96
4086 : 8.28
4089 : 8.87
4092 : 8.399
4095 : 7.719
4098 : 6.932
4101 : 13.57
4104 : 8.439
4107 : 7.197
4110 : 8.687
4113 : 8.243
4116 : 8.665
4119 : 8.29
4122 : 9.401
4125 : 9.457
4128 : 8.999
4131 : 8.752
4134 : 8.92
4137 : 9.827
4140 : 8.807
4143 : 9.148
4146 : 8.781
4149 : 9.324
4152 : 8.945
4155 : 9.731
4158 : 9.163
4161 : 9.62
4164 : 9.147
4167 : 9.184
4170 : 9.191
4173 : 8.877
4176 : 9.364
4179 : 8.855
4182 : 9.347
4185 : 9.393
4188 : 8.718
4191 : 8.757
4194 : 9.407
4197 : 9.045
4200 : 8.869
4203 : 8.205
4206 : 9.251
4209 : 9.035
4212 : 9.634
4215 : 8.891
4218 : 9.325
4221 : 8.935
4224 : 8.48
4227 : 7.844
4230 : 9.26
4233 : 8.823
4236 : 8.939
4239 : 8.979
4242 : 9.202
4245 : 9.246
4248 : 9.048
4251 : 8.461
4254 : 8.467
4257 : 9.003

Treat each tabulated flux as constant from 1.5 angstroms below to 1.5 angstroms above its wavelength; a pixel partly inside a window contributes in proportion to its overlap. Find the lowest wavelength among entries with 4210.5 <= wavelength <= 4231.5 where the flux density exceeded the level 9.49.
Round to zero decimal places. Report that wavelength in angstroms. 4212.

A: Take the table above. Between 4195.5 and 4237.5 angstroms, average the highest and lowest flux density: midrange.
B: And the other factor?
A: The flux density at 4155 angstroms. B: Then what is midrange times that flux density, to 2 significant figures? 85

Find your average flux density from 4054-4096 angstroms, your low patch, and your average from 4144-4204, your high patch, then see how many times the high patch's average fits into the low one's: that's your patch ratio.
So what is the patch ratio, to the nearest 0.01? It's 1.01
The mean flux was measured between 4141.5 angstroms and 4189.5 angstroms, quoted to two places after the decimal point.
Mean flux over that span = 9.17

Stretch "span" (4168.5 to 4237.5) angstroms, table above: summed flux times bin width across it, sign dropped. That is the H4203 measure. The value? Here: 619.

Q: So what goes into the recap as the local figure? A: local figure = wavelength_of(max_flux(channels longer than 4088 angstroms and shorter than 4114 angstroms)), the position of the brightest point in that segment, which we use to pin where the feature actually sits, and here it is 4101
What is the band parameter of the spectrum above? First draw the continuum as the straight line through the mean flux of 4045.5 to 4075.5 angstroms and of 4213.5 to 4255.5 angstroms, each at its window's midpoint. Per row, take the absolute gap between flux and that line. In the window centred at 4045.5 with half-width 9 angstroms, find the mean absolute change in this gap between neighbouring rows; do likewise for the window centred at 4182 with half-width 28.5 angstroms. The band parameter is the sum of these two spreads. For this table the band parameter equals 0.49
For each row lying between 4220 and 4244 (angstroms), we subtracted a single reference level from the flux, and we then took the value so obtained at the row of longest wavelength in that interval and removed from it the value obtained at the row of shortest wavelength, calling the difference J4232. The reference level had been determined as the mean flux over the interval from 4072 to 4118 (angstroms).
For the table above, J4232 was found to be 0.27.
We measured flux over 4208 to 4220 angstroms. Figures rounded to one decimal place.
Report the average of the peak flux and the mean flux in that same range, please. 9.4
